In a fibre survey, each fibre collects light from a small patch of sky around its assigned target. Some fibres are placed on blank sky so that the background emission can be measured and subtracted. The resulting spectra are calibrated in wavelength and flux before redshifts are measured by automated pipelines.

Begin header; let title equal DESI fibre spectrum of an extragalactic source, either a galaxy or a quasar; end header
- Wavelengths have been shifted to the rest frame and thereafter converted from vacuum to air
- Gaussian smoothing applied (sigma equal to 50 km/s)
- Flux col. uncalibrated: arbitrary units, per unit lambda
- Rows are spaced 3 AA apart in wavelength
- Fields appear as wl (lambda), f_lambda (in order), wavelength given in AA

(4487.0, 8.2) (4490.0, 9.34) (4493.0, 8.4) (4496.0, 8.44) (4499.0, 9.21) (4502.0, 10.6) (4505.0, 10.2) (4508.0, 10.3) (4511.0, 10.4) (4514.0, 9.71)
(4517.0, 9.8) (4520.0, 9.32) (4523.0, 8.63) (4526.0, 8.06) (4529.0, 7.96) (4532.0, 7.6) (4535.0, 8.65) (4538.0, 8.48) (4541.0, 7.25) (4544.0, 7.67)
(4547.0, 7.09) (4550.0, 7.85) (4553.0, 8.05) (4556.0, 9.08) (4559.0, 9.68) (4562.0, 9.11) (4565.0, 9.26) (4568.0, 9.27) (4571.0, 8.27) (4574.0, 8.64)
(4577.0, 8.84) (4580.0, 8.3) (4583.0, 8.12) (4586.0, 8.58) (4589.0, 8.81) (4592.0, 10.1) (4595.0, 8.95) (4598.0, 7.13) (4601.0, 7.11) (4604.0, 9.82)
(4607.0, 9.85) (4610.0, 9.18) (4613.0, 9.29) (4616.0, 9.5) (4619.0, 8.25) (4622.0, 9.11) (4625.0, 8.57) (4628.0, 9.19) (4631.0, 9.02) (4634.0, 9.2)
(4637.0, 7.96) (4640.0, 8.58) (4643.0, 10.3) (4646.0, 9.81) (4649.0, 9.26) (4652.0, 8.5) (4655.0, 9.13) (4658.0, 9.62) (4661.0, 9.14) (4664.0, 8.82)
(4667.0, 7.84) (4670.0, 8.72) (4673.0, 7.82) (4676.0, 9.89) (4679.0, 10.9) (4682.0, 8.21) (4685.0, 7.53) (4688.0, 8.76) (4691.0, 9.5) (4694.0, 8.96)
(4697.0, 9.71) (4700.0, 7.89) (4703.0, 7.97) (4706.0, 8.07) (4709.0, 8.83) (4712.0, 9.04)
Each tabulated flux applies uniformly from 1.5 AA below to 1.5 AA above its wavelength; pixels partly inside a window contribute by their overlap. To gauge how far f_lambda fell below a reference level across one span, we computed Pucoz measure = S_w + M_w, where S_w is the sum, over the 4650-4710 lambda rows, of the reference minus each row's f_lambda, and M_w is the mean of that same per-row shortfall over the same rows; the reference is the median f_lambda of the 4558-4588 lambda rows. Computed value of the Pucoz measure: -1.1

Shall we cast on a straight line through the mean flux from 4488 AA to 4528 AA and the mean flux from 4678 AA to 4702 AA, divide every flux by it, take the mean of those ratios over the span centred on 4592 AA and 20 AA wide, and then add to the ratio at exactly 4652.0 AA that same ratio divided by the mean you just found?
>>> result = 1.97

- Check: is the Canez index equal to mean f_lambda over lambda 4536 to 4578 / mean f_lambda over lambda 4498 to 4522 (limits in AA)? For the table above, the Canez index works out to 0.85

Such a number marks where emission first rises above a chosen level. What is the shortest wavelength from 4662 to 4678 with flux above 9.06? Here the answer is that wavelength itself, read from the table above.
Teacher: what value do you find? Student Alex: 4676.0 AA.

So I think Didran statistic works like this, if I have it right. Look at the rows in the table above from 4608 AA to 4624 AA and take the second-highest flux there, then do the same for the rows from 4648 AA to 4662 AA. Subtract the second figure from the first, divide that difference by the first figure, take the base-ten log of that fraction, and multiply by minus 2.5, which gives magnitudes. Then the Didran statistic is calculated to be 6.2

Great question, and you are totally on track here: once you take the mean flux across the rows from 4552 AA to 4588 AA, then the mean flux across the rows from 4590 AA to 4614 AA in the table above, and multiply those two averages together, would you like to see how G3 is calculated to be 78.3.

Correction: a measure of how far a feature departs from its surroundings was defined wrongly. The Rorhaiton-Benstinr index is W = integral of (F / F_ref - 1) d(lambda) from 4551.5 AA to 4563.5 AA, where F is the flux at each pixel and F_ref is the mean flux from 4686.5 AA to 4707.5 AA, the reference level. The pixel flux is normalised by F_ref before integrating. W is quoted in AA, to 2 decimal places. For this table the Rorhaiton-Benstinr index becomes 0.39 AA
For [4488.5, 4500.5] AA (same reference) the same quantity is 0.21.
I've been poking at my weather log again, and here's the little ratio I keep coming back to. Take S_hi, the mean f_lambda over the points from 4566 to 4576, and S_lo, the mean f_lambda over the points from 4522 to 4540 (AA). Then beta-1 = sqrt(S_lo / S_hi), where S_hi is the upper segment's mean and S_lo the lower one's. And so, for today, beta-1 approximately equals 0.97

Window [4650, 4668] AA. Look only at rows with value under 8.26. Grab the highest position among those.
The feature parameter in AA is 4667.0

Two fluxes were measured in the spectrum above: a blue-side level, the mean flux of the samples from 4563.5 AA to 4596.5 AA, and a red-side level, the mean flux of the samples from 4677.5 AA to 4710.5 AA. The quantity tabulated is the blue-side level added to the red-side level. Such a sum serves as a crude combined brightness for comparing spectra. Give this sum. 17.6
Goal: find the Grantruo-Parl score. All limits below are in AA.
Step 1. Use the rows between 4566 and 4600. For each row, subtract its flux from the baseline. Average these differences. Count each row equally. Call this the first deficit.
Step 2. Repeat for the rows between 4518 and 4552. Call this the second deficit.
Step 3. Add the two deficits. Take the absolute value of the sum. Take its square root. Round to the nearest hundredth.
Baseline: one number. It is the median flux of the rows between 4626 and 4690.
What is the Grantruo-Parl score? 1.16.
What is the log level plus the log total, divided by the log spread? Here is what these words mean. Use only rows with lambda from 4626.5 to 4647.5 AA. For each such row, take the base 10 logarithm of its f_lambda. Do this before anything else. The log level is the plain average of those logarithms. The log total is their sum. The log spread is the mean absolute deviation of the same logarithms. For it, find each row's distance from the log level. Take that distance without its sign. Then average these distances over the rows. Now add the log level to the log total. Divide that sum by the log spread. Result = 296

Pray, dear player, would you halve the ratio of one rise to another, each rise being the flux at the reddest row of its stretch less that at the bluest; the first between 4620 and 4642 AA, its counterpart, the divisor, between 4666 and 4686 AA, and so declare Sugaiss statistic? 0.85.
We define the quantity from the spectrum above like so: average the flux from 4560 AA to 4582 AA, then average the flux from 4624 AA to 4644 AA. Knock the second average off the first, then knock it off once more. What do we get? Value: -9.1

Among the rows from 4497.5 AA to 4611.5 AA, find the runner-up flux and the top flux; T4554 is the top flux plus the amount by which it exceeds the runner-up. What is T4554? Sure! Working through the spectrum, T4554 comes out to 10.8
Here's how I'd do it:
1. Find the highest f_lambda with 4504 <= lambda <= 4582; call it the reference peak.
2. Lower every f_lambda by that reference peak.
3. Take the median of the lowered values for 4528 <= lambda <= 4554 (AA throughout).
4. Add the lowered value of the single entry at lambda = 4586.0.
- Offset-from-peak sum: -4.4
